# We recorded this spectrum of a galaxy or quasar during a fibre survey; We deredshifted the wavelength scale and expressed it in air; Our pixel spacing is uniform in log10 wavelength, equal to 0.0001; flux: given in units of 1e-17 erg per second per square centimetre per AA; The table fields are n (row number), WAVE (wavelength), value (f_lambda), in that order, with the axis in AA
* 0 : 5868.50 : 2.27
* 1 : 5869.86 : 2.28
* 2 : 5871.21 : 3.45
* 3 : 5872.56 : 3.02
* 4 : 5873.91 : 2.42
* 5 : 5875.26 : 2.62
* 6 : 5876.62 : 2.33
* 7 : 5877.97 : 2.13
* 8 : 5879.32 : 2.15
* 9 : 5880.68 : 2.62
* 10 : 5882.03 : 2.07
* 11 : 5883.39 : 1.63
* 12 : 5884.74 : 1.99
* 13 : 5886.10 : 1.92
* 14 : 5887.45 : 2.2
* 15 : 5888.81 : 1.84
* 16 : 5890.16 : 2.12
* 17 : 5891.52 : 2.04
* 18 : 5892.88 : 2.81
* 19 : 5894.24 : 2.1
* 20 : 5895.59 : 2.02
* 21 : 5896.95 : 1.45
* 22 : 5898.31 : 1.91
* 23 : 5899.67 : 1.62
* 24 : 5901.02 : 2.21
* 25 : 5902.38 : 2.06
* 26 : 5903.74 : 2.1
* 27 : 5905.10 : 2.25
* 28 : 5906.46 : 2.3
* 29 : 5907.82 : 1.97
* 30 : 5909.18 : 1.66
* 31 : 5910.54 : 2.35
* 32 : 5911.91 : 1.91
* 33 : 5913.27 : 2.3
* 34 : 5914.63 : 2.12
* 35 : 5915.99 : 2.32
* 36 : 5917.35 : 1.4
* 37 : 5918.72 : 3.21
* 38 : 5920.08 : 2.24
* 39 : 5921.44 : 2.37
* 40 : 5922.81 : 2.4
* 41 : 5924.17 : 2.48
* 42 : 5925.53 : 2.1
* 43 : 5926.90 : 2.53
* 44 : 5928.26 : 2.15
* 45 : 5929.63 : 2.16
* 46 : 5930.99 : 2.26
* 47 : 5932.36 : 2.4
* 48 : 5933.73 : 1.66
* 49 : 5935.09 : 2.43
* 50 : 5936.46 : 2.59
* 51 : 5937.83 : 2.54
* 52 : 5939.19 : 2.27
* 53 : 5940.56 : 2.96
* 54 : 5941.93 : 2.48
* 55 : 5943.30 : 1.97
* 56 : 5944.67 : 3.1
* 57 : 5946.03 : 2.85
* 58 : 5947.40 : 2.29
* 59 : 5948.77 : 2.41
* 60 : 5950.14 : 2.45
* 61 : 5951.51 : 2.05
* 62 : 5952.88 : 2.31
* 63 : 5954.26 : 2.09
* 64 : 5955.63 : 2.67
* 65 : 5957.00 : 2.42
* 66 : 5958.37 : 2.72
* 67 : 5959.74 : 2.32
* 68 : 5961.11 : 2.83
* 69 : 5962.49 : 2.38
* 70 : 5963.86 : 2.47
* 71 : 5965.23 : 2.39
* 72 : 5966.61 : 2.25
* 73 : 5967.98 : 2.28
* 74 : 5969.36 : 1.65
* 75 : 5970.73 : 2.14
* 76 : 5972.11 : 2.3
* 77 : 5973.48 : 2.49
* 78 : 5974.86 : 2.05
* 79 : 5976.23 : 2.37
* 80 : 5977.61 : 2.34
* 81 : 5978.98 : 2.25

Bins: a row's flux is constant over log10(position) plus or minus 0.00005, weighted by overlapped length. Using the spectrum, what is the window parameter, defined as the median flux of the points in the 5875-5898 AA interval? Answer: 2.10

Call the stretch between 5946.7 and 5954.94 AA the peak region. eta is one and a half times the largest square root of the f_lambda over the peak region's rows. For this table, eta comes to 2.35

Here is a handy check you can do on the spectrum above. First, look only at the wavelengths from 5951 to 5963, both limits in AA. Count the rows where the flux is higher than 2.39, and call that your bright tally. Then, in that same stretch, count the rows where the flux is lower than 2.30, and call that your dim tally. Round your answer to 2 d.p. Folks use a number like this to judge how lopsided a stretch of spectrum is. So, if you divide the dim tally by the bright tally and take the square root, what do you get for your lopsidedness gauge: 0.71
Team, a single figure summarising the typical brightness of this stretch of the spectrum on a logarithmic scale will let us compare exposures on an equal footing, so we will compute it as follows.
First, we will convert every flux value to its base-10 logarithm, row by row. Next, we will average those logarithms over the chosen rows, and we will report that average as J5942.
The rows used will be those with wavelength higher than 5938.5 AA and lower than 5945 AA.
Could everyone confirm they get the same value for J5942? 0.40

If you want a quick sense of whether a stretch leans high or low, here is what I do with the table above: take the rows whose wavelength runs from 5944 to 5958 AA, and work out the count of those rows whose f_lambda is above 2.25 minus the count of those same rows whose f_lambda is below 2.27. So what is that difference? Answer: 6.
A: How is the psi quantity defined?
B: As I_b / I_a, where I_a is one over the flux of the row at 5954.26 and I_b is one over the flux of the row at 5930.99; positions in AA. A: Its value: 0.92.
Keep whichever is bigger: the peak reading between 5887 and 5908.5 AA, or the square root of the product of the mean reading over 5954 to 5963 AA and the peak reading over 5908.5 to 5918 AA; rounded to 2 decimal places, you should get 2.81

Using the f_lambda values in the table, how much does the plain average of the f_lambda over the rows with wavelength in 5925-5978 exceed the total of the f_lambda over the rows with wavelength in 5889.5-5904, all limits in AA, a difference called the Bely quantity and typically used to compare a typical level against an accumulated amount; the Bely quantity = -20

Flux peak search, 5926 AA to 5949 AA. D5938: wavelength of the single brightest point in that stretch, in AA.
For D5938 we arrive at 5944.67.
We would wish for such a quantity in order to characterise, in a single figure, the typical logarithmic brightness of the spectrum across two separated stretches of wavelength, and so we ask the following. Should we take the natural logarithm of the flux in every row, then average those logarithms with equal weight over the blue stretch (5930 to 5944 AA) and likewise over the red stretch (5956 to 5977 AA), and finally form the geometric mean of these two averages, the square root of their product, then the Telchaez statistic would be 0.844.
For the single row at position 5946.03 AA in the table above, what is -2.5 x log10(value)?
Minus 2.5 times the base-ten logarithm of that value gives -1.14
